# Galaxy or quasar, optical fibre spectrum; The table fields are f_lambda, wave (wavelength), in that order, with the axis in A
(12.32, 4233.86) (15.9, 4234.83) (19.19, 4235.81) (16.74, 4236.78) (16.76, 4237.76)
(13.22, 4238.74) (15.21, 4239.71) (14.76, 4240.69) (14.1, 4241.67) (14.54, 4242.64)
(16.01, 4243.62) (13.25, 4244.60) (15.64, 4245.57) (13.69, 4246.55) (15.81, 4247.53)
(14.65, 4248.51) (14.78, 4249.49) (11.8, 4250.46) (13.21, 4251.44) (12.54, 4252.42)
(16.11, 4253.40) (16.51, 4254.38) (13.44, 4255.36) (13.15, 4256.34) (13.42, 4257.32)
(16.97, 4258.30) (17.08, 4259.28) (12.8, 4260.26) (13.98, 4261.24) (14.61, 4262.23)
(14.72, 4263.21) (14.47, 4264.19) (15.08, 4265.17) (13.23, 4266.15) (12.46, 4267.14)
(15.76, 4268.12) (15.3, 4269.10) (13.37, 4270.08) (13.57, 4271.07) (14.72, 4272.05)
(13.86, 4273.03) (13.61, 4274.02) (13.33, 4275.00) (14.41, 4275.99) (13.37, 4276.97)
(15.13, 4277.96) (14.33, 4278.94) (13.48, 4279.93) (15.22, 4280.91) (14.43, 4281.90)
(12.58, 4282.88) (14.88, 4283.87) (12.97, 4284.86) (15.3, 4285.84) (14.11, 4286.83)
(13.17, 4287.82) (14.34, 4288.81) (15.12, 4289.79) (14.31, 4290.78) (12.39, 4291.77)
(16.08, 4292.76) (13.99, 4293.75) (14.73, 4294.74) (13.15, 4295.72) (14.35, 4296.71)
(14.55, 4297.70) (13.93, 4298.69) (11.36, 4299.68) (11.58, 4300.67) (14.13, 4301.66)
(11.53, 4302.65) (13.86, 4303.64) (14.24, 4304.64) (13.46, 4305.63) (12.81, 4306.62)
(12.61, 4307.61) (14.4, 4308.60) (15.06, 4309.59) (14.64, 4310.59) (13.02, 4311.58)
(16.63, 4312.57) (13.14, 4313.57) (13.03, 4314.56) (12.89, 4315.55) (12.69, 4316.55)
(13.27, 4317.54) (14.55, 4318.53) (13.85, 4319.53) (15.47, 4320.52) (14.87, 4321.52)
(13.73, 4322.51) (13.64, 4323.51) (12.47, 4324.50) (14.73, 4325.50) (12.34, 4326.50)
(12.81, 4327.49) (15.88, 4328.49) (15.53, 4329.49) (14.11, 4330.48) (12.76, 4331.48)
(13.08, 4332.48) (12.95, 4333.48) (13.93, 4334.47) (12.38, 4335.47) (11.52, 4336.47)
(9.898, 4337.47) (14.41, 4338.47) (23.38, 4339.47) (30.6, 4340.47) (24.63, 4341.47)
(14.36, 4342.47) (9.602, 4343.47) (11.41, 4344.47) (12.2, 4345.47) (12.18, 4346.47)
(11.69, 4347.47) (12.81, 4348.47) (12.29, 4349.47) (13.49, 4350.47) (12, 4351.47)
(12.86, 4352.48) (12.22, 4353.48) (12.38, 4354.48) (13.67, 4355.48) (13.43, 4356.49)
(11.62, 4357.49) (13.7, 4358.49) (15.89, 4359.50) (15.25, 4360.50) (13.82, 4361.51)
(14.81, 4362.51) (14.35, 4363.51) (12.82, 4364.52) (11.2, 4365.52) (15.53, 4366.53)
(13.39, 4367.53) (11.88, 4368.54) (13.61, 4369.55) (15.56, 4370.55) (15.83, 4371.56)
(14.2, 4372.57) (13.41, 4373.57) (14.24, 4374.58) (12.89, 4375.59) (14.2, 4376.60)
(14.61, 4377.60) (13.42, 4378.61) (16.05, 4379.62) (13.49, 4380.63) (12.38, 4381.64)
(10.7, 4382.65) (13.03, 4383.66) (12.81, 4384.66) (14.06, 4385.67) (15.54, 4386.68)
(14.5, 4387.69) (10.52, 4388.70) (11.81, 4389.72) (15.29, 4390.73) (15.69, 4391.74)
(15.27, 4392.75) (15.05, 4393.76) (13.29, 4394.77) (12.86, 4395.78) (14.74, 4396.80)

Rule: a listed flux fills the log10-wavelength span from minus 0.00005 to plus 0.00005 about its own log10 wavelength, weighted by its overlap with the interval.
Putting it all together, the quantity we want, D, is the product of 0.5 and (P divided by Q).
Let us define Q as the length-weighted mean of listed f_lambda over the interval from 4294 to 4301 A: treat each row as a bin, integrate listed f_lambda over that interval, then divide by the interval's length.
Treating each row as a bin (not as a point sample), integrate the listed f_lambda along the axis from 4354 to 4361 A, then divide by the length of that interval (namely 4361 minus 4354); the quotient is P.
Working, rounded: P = 13.7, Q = 13.5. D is 0.510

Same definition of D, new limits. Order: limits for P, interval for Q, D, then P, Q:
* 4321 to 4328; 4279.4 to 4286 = 0.480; 13.5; 14.1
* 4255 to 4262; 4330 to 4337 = 0.557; 14.4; 12.9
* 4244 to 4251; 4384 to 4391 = 0.531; 14.3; 13.4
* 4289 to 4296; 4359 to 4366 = 0.509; 14.3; 14.0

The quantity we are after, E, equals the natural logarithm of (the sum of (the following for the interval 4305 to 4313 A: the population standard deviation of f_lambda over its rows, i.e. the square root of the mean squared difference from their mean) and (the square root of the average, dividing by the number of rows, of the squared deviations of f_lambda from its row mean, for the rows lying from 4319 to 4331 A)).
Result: 0.9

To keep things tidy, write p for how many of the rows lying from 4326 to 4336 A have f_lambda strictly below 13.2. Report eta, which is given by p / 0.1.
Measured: 60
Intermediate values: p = 6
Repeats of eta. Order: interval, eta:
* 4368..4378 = 20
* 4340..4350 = 70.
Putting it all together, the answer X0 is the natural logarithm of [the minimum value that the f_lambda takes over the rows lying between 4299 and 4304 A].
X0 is 2.43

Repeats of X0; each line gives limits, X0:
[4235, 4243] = 2.58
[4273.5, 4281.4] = 2.59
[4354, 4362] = 2.45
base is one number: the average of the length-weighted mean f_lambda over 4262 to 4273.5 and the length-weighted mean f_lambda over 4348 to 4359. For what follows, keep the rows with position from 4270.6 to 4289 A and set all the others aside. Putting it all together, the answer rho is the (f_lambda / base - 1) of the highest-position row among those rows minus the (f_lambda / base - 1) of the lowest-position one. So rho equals 0.06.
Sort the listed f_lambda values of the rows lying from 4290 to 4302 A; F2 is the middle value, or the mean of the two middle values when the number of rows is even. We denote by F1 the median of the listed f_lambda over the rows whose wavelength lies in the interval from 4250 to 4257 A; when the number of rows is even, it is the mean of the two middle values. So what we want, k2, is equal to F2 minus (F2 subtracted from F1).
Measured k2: 14.9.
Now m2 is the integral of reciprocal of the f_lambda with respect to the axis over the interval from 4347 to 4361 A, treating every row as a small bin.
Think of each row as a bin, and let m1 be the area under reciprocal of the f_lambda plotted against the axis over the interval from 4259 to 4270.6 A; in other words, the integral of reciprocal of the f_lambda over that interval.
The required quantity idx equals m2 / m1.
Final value 1.3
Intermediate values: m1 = 0.8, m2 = 1.08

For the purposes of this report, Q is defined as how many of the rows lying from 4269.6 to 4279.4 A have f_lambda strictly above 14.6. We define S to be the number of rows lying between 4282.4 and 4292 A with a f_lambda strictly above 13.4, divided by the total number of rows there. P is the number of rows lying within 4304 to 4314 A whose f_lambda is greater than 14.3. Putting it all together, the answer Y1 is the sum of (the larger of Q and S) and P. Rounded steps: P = 4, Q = 2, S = 0.60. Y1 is 6.0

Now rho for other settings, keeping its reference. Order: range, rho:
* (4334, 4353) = -0.08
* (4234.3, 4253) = -0.25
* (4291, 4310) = 0.20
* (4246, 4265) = 0.06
